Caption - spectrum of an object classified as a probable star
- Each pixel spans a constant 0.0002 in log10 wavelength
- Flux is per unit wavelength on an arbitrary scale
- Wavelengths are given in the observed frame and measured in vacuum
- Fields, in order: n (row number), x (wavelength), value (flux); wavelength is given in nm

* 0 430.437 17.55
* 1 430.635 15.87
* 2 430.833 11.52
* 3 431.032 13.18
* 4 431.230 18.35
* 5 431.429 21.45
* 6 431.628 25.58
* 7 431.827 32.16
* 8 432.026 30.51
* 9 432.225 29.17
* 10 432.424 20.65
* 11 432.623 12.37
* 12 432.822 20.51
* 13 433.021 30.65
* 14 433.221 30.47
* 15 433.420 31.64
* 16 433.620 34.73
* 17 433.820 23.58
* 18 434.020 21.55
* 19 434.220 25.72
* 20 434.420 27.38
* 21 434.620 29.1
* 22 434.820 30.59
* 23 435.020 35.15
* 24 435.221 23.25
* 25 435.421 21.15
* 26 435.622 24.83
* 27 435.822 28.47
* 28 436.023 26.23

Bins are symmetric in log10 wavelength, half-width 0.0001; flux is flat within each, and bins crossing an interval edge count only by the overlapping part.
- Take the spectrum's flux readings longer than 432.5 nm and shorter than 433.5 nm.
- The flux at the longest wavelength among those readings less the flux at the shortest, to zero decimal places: 19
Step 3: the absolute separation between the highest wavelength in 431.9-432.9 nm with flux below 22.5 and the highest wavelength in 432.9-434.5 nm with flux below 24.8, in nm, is 1.20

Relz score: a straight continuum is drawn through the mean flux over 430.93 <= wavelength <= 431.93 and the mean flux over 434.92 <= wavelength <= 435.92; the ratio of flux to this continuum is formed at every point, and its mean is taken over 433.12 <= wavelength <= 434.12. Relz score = 1.16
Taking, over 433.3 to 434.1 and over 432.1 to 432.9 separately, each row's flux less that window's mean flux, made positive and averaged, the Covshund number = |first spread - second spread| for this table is 1.1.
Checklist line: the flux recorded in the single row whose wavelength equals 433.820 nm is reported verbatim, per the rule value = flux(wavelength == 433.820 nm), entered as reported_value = 23.58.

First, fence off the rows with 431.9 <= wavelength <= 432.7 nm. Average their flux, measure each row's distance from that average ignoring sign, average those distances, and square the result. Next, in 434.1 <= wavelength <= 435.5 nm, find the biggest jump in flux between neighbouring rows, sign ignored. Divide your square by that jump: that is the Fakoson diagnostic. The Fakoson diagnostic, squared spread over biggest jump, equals 3.7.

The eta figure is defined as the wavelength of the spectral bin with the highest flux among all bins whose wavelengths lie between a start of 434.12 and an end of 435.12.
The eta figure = 435.020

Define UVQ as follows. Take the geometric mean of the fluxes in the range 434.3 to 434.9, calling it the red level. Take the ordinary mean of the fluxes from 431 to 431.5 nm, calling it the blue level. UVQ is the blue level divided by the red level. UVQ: 0.6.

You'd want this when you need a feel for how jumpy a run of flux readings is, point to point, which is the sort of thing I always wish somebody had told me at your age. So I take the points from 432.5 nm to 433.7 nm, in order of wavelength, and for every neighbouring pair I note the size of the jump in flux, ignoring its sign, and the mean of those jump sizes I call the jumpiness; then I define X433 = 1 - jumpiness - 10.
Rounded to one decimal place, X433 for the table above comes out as -13.5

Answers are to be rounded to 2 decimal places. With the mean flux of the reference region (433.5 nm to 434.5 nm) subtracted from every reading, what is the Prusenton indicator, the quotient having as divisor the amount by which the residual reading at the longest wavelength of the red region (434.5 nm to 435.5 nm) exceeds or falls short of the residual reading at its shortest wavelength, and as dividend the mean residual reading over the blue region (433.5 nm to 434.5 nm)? 0.00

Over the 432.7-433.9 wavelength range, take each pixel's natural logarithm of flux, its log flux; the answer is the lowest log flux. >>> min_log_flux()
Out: 3.02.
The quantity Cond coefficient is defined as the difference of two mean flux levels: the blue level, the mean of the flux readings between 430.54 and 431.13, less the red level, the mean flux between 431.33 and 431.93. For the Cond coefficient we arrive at -13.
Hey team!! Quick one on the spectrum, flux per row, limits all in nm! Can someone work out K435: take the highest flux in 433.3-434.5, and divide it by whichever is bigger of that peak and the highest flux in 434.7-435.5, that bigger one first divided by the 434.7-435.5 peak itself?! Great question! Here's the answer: 34.7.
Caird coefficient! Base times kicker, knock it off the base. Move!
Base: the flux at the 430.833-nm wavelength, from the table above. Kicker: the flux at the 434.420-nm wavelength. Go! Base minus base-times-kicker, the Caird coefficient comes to -304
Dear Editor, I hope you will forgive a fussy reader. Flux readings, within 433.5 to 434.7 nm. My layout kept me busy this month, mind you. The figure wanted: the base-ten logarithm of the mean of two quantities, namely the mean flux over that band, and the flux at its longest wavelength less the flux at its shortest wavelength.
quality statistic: 1.03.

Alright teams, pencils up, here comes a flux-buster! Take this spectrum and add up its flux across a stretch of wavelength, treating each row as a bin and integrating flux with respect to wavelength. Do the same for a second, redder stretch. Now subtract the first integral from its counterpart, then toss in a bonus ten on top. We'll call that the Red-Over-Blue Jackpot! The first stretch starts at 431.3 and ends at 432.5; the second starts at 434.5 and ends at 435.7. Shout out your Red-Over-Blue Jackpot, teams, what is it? 11.1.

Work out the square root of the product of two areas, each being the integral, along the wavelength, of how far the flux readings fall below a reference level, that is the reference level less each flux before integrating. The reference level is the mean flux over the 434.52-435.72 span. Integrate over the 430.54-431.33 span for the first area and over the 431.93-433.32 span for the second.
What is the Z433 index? 5.8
